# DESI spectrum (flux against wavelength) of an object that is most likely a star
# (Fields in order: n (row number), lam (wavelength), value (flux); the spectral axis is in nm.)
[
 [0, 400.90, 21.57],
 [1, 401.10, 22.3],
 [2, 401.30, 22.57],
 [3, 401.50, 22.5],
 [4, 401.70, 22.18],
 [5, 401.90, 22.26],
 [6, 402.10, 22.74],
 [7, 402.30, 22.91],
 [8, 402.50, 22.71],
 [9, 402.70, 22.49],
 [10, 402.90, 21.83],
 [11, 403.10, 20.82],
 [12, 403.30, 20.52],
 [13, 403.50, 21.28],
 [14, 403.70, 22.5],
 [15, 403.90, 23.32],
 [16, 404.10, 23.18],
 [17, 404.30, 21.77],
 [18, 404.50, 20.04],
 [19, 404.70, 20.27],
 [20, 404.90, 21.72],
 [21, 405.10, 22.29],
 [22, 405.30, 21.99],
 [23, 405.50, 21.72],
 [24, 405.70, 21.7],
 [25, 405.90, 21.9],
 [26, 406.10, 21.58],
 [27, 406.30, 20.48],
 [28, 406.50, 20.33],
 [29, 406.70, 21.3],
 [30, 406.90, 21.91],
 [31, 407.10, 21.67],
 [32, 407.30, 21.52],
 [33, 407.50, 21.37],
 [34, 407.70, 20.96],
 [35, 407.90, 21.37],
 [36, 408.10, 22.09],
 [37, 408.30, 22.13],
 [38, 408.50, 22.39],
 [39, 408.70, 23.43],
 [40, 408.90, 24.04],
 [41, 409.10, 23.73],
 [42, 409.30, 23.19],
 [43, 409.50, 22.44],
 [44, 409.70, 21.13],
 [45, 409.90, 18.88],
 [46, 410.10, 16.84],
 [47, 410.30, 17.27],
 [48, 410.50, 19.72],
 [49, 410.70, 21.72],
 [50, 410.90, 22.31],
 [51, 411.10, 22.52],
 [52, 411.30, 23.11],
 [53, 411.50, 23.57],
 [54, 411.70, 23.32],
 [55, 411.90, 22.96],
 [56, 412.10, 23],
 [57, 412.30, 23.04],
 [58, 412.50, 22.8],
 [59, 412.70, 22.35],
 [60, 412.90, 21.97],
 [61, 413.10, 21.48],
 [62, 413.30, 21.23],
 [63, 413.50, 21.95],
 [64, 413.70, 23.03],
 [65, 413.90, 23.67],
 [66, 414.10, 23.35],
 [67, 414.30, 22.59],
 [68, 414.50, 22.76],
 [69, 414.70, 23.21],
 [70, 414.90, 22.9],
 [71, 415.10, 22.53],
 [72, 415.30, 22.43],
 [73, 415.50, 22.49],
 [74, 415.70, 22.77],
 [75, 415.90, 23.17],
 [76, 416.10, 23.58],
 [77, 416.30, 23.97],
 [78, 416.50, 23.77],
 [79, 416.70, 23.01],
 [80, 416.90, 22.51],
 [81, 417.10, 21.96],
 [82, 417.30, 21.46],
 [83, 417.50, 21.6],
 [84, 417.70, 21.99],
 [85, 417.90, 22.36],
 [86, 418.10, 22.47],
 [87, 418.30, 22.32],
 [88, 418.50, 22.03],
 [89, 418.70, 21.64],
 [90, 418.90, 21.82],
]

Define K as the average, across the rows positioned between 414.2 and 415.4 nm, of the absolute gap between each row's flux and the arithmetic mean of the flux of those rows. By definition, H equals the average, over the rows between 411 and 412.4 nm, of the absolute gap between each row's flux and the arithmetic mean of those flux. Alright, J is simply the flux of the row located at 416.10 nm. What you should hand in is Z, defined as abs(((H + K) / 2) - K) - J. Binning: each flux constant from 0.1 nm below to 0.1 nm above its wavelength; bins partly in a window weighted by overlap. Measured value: -23.6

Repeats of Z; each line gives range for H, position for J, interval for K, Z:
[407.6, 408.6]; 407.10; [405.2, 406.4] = -21.6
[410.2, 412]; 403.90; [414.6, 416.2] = -22.7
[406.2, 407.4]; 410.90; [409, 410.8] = -21.5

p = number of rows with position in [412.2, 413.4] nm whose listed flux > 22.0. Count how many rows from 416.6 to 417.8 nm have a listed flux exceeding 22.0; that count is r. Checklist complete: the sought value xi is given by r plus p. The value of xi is 5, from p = 3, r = 2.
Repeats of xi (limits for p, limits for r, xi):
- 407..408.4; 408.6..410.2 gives 7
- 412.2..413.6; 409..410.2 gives 6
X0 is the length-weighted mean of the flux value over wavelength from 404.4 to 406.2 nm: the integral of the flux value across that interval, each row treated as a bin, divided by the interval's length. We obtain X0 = 21.5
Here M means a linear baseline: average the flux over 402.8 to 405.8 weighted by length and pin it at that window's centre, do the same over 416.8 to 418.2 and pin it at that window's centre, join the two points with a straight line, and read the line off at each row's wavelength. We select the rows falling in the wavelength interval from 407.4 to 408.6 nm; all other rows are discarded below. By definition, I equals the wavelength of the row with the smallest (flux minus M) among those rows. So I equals 407.70 nm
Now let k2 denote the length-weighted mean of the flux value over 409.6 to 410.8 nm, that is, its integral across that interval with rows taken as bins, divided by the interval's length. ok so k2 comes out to 19.3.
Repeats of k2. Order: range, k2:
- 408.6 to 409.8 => 23.0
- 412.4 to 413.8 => 22.1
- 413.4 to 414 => 22.9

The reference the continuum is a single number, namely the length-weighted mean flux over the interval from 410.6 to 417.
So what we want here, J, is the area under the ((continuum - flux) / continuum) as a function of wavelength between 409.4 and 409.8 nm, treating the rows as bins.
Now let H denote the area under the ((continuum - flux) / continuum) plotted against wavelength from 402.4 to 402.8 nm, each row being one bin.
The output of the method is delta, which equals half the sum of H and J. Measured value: 0.010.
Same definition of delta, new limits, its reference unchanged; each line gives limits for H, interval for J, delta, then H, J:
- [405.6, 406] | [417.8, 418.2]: 0.012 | 0.017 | 0.0065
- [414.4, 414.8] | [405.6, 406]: 0.007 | -0.004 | 0.0173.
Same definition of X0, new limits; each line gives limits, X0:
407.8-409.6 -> 22.8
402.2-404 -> 22.0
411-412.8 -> 23.0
